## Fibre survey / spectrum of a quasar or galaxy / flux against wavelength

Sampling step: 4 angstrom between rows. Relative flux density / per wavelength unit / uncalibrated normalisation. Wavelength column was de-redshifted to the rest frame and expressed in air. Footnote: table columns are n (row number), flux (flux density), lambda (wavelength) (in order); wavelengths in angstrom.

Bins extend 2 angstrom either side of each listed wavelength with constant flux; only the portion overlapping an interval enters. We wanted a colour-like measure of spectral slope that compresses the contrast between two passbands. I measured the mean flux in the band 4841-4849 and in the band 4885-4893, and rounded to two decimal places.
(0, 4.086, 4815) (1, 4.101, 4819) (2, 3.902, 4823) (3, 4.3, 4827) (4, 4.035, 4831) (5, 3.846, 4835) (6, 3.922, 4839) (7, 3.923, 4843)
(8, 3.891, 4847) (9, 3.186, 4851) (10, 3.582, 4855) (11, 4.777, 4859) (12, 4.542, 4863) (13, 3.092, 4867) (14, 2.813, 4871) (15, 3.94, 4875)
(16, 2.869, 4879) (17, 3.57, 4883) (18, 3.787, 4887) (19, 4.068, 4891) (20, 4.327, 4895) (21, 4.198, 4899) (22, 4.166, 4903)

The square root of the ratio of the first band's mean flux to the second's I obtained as 1.00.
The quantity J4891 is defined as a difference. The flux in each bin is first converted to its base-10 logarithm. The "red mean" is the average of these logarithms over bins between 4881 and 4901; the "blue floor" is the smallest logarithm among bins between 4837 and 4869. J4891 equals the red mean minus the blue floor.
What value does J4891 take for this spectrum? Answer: 0.11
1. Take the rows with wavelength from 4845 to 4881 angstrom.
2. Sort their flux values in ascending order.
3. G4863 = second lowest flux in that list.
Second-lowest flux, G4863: 2.869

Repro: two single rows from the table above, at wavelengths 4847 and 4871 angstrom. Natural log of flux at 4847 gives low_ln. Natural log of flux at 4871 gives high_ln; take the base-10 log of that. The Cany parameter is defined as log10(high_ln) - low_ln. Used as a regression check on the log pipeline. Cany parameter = -1.34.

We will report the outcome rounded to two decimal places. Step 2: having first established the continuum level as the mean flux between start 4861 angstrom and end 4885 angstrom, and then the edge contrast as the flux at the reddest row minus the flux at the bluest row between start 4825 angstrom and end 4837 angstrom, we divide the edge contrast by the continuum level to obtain -0.13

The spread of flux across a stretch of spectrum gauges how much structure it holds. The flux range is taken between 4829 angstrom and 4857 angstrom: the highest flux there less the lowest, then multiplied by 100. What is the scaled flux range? 85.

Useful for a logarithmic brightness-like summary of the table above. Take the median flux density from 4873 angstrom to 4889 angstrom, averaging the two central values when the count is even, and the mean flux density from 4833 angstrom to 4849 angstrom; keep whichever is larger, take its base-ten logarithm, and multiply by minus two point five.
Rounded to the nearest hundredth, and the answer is -1.48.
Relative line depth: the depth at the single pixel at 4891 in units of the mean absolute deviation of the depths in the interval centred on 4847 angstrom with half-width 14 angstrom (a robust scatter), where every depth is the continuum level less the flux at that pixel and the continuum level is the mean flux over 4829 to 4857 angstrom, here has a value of -1.0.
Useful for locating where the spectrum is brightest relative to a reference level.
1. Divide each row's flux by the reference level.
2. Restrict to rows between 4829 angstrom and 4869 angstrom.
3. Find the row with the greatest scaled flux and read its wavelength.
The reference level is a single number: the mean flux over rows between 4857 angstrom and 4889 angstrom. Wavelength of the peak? 4859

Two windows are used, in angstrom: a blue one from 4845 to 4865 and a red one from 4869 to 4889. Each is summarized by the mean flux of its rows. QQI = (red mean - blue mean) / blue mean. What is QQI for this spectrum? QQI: -0.150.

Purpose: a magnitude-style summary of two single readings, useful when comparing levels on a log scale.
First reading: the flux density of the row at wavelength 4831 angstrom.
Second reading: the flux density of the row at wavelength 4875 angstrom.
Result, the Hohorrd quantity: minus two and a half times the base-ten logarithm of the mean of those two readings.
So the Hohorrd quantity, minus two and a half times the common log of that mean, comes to -1.50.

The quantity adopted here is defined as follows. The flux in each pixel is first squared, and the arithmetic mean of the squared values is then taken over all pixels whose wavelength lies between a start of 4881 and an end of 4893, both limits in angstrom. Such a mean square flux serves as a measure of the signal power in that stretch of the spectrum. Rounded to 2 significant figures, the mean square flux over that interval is 15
